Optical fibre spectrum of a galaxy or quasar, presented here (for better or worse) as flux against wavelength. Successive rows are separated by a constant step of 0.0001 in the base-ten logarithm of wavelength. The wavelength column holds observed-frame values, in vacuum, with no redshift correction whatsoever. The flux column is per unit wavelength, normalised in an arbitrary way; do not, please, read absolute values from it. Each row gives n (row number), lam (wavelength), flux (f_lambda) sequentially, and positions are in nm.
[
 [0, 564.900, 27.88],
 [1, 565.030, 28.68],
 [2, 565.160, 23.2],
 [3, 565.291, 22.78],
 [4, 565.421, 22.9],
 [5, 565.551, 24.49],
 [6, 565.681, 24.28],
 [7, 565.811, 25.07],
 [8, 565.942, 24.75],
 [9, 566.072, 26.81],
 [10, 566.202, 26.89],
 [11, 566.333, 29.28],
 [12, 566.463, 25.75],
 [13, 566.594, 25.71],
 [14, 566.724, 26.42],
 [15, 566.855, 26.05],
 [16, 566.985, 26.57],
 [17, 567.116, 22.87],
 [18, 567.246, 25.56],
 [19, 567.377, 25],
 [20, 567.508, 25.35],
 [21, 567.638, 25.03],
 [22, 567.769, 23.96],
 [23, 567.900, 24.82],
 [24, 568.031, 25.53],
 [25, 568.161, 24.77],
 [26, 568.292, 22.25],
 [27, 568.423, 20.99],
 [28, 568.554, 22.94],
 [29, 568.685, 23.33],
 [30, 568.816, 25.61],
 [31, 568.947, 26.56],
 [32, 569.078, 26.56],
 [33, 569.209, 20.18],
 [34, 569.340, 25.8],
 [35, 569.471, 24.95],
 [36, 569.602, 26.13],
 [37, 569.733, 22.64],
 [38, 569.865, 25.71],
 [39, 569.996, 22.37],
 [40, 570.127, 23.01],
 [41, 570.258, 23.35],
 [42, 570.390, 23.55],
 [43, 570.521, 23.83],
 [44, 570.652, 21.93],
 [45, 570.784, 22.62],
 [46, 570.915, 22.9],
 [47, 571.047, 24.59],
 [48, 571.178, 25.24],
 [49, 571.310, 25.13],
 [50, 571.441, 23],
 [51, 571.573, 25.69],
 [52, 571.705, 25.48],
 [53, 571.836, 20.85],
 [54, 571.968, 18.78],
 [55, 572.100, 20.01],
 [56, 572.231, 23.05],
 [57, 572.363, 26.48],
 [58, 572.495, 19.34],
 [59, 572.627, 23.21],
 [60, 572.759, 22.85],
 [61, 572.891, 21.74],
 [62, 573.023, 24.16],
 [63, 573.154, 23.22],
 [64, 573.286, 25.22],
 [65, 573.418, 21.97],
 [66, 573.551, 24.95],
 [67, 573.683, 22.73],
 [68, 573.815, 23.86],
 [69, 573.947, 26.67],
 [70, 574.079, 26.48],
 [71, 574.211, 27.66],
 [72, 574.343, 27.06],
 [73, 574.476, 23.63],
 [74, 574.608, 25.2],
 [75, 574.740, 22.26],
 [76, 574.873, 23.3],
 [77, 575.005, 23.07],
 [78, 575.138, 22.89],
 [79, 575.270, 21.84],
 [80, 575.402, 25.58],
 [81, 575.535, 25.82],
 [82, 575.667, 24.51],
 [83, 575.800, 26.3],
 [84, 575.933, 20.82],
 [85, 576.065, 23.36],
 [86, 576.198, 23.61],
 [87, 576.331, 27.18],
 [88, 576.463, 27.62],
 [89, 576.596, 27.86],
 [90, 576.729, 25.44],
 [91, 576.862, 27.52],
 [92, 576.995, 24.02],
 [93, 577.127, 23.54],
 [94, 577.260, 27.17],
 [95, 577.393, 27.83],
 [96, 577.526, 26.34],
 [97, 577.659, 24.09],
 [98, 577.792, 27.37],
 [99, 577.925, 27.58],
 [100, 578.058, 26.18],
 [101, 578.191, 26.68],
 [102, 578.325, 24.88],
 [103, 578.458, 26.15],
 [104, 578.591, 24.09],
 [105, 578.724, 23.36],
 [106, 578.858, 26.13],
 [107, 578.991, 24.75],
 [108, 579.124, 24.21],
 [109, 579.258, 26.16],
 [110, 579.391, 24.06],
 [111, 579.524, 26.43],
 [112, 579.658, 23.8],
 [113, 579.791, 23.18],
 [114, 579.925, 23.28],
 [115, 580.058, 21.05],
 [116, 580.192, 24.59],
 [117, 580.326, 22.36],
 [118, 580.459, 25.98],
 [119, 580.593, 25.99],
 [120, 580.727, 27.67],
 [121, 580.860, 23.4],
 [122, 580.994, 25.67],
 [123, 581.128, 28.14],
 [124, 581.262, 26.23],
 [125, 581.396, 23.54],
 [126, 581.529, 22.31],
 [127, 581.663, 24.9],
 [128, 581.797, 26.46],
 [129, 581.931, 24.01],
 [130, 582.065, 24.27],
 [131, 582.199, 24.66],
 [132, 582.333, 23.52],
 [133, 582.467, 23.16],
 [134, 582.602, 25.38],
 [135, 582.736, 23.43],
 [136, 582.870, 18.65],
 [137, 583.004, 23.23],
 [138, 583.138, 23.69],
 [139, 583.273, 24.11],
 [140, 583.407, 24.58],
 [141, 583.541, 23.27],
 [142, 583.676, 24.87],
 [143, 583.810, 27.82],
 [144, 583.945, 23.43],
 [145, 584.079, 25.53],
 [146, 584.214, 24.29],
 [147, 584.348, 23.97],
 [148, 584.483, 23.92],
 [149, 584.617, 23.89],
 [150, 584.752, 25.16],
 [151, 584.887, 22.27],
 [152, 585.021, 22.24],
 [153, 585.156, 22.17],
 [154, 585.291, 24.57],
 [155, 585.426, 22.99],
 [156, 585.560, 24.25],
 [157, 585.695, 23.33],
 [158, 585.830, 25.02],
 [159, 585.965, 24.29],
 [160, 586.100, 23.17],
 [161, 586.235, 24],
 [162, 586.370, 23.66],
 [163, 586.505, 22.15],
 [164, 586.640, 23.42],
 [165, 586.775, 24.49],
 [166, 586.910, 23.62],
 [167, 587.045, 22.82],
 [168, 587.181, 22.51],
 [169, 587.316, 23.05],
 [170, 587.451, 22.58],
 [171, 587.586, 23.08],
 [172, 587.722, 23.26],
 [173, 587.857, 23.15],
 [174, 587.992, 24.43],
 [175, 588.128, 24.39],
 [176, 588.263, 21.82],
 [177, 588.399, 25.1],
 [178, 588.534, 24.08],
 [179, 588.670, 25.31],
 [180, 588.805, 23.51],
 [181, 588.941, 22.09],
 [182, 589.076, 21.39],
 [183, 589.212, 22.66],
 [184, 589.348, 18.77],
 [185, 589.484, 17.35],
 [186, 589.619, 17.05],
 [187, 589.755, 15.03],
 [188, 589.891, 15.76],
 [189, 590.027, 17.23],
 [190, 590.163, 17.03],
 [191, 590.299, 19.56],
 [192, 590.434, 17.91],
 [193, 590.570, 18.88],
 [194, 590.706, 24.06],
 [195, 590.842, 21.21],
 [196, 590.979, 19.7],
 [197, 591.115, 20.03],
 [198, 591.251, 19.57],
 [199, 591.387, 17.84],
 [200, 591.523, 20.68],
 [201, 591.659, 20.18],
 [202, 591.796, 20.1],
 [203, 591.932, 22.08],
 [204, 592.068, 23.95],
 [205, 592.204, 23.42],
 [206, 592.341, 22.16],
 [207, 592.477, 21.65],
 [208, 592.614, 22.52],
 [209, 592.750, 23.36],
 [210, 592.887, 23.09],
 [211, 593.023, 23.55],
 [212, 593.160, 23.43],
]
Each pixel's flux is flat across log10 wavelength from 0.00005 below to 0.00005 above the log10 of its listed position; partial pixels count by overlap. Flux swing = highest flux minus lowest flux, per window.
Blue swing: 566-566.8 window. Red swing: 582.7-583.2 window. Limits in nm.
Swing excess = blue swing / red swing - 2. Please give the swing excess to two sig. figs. -1.3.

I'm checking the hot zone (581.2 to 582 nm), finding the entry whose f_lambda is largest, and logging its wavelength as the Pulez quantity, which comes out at 581.797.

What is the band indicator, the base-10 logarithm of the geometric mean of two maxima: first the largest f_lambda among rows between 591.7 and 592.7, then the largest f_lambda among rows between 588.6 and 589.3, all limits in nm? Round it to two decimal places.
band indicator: 1.39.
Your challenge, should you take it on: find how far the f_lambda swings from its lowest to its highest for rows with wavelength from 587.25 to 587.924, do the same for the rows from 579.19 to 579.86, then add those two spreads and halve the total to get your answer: 2.0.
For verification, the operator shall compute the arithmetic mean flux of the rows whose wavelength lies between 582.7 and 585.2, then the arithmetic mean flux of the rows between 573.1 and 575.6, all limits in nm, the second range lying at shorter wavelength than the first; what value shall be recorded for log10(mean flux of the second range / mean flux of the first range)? 0.012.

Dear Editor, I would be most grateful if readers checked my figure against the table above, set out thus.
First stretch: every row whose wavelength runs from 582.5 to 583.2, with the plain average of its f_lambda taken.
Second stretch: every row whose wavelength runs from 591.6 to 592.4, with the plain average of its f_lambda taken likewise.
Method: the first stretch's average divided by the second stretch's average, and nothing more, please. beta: 1.04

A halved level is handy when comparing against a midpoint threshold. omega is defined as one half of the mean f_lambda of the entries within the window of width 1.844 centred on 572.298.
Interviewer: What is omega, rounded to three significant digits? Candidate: 11.4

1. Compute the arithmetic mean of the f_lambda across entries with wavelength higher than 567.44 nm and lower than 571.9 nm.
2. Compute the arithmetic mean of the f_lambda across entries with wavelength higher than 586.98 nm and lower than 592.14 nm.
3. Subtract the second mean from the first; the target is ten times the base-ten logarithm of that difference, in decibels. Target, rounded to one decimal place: 4.8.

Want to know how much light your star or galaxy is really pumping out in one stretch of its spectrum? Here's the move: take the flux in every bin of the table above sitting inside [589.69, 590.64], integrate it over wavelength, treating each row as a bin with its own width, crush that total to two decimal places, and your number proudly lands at 16.50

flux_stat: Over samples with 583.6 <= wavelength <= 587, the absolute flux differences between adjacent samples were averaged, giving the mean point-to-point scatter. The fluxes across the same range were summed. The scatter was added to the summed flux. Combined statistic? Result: 600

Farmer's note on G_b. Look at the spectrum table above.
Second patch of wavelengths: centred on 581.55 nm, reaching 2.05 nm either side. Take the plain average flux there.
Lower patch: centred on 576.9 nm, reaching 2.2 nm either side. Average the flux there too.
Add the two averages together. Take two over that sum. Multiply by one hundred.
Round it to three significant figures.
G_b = 4.05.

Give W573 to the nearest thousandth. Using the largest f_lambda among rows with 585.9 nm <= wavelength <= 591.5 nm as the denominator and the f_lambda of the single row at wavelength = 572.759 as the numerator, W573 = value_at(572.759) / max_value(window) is 0.903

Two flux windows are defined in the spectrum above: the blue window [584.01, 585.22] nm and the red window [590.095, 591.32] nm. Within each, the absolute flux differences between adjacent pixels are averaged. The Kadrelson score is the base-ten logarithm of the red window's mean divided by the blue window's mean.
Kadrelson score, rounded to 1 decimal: 0.4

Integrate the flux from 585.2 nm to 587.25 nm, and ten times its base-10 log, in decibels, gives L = 16.8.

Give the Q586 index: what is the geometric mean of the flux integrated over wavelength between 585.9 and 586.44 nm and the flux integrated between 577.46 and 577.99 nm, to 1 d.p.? 13.4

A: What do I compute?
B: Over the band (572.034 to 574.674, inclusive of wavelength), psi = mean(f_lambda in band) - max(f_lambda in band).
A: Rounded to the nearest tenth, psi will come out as -3.7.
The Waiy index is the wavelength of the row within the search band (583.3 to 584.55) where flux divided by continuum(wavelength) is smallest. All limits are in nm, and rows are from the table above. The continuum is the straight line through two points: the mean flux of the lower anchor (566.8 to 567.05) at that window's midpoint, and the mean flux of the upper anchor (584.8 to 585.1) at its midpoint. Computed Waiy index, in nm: 583.541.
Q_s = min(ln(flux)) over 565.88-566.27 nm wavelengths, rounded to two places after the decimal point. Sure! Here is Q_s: 3.21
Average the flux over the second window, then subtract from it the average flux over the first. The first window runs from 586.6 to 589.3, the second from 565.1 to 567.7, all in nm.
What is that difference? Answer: 1.9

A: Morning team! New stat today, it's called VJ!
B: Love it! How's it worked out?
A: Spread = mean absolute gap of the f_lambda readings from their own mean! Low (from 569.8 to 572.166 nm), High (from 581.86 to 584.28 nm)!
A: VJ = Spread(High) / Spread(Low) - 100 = -99.3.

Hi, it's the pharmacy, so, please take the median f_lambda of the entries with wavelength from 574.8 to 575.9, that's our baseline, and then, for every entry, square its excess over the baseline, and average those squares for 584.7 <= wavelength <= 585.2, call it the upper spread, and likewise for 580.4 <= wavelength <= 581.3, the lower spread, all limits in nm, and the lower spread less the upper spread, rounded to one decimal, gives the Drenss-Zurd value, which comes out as 4.6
